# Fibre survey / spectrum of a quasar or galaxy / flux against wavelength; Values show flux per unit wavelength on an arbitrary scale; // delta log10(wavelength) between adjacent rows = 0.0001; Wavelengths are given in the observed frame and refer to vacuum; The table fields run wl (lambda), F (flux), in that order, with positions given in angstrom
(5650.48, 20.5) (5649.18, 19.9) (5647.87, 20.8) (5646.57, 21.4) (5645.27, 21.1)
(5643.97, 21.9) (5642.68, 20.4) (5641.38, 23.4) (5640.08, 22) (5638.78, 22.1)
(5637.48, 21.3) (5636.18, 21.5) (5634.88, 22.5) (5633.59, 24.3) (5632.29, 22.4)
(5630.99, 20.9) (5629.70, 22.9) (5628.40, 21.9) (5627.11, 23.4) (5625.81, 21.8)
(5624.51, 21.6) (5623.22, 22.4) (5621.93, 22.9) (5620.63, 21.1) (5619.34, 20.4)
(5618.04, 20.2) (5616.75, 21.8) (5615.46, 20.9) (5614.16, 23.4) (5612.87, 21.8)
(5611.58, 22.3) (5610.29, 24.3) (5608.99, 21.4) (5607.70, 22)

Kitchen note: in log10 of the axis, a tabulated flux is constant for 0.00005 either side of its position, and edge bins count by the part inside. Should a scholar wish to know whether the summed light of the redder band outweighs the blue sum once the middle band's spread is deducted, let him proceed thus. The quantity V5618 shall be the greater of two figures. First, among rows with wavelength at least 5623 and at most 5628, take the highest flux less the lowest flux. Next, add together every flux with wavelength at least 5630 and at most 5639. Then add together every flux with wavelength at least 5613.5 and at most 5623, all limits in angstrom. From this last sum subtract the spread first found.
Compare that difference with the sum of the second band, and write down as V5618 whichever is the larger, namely 155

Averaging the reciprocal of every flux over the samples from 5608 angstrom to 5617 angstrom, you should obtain 0.0450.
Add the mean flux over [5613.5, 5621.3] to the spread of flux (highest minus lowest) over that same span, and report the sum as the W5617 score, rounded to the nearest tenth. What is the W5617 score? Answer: 24.5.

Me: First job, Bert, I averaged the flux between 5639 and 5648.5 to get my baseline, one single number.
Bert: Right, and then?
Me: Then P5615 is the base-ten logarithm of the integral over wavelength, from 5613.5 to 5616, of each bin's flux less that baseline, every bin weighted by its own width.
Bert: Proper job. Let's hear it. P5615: 0.2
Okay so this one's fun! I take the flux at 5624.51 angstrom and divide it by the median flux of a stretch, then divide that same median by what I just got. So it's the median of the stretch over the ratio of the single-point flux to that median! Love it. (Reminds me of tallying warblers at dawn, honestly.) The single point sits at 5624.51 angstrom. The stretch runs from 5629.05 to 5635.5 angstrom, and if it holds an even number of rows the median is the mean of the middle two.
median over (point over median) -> 23.4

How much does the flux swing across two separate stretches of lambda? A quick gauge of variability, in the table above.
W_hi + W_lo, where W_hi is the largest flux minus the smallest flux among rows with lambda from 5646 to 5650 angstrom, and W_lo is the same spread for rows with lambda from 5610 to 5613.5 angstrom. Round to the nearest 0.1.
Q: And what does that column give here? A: 4.0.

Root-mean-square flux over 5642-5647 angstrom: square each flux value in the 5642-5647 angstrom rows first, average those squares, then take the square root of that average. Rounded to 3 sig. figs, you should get 21.2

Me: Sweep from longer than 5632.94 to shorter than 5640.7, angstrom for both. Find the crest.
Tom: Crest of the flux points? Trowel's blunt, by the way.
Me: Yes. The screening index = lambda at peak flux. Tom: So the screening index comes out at 5633.59 angstrom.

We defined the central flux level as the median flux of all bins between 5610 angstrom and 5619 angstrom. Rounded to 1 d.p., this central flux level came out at 21.8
